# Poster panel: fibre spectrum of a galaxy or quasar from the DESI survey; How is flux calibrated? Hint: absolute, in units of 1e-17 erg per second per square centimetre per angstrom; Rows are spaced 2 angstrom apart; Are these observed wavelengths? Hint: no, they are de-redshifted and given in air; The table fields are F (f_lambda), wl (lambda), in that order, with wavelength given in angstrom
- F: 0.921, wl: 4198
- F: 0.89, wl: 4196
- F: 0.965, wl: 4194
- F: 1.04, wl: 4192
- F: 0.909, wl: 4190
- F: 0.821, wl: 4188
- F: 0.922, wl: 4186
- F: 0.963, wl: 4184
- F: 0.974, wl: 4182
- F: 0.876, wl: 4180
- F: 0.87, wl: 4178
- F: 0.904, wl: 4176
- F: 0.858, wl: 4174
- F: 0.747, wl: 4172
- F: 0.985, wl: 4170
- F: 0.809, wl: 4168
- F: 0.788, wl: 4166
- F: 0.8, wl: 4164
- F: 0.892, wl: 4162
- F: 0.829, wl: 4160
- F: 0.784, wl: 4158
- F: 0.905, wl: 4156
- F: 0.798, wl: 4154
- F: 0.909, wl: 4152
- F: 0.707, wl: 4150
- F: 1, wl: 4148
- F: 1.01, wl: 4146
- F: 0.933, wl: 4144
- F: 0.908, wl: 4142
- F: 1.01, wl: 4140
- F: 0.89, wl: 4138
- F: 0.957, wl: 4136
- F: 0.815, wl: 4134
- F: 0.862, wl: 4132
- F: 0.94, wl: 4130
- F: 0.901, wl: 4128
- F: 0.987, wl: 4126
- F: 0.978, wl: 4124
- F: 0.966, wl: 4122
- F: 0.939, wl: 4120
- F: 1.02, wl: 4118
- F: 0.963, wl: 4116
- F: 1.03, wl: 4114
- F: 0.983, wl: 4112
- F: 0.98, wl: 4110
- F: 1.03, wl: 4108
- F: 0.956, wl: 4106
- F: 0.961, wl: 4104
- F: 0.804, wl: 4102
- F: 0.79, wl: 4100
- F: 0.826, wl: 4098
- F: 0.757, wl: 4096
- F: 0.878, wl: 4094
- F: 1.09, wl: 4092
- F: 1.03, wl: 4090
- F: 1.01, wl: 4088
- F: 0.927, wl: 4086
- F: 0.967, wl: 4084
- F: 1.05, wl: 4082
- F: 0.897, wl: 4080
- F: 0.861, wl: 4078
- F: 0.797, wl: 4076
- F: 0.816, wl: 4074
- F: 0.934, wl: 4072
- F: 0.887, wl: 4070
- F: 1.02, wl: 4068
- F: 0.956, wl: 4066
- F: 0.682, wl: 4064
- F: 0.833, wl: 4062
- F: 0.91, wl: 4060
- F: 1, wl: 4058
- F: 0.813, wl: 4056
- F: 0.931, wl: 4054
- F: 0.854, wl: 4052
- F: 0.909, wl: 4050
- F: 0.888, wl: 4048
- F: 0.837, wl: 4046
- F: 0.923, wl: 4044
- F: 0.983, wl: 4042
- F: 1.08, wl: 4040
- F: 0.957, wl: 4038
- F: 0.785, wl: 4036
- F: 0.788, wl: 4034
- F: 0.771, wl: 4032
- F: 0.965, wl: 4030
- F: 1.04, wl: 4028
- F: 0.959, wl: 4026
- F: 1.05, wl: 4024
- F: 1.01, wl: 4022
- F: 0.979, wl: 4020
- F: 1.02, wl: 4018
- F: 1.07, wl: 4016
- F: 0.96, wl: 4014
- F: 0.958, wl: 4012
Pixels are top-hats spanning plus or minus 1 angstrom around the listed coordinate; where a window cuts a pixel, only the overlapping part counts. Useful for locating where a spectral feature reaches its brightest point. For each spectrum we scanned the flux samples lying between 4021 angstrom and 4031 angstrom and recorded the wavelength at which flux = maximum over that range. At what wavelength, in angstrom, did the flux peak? 4024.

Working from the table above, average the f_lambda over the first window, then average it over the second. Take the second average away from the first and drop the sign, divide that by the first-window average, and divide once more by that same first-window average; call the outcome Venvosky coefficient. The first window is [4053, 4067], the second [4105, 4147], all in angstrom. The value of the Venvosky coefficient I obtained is 0.10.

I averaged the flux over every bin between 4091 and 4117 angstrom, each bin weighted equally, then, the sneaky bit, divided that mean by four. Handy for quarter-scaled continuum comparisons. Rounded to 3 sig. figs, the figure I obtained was 0.232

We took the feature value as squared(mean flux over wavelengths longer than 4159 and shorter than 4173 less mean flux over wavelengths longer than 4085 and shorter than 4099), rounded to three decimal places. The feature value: 0.009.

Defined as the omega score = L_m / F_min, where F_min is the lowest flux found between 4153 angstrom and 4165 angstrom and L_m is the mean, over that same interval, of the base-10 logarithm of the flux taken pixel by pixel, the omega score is -0.10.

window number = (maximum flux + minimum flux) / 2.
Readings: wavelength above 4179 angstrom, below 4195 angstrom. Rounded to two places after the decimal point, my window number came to 0.93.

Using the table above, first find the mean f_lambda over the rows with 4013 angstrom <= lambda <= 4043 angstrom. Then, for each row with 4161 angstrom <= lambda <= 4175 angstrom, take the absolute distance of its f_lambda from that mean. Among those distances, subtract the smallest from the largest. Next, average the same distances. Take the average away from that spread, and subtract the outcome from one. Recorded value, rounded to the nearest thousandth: 0.938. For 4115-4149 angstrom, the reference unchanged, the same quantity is 0.900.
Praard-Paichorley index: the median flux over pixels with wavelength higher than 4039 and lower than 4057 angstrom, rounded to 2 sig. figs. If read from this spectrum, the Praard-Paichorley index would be 0.91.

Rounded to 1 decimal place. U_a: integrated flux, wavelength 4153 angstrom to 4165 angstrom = 10.0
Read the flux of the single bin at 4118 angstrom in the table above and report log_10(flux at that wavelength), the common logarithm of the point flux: 0.0086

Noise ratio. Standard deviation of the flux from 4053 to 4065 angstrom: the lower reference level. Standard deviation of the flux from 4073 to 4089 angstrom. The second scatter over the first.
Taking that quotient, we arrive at 0.8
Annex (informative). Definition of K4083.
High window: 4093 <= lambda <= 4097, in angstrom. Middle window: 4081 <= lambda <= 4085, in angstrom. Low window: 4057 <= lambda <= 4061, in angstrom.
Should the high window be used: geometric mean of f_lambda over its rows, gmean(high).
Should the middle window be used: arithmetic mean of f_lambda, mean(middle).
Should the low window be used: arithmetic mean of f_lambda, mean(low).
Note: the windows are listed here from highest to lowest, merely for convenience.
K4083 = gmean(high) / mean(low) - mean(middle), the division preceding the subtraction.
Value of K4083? -0.15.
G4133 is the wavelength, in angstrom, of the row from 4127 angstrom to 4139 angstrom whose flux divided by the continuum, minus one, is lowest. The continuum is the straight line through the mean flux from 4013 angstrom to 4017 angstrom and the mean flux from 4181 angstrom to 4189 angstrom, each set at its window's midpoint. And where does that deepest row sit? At 4134 angstrom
